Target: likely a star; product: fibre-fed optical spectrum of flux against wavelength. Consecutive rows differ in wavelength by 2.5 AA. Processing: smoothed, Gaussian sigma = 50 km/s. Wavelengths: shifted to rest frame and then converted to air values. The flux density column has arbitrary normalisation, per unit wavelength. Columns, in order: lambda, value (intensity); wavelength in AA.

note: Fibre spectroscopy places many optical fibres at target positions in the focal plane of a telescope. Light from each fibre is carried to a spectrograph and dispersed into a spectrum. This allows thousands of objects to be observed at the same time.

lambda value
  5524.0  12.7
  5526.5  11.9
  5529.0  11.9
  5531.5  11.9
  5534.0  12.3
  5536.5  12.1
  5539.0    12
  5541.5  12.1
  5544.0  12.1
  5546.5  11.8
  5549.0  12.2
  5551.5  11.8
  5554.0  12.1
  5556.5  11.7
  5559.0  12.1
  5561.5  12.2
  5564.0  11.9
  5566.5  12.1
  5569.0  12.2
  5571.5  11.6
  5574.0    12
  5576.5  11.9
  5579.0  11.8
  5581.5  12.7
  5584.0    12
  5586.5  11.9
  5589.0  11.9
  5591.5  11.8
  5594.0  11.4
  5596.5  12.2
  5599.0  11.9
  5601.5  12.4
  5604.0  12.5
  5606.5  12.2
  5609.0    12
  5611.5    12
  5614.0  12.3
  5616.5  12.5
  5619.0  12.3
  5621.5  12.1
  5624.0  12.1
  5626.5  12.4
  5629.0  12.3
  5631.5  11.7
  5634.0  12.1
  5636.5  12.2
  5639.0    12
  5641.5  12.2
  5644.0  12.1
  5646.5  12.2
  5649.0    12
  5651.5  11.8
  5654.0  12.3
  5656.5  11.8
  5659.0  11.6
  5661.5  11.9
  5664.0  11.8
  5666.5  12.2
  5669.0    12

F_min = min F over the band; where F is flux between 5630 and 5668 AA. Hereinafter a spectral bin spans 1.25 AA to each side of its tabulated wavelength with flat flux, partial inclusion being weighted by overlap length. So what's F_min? 11.6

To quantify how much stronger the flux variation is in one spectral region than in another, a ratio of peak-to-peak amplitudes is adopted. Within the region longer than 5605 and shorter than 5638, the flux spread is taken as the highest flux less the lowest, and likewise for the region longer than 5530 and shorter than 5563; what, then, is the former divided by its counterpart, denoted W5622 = 1.3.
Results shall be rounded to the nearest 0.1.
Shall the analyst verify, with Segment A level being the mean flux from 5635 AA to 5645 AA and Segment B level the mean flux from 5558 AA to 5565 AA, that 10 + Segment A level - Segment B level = 10.1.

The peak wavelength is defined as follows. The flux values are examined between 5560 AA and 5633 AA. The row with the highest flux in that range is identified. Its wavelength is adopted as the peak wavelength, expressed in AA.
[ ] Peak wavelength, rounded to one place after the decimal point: 5581.5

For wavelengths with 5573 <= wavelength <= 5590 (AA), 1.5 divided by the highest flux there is 0.118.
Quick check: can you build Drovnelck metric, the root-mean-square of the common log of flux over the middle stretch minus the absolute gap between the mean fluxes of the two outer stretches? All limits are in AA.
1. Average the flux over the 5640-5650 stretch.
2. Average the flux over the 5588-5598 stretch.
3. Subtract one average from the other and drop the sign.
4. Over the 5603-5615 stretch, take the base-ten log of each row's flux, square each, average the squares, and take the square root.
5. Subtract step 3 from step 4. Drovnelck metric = 0.79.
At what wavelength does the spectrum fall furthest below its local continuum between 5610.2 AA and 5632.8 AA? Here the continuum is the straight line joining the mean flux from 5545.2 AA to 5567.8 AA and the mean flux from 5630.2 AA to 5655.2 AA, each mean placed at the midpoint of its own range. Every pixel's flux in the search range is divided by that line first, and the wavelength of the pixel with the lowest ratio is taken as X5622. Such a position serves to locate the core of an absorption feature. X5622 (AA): 5631.5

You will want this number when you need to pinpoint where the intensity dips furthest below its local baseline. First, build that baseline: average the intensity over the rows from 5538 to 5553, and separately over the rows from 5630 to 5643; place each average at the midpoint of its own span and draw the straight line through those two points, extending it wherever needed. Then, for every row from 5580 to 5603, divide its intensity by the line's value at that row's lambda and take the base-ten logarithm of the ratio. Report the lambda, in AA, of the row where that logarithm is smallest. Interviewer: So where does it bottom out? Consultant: 5594.0 AA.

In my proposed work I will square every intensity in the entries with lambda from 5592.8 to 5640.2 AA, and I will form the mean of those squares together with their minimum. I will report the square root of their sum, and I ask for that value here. 16.7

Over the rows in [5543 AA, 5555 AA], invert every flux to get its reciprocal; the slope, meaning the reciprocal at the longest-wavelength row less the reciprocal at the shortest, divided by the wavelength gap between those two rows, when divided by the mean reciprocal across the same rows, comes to 0.0000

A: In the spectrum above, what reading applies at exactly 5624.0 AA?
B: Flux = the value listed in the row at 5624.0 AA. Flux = 12.1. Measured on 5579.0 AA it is 11.8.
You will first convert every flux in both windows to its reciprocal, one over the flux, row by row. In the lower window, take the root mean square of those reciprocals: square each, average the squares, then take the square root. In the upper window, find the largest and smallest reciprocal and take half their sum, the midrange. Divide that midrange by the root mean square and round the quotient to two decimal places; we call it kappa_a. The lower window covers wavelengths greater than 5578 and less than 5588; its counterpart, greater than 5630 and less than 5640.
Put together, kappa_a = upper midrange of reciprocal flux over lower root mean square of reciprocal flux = 1.01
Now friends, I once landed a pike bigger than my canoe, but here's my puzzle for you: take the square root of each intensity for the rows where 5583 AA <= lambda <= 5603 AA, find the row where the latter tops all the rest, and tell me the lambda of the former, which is 5601.5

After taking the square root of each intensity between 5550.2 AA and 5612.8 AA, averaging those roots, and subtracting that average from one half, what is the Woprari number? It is -2.97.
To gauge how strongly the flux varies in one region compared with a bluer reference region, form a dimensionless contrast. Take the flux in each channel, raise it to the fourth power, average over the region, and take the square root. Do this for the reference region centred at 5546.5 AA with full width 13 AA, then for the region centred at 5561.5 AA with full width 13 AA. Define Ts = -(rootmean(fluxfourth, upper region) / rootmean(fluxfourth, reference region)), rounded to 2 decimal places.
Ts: -1.00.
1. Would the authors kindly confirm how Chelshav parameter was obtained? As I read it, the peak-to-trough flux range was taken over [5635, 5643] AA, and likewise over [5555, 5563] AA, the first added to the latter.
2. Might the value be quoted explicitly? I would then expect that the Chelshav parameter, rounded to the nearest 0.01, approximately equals 0.70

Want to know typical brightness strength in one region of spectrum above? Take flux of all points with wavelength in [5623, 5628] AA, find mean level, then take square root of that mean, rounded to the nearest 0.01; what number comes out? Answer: 3.50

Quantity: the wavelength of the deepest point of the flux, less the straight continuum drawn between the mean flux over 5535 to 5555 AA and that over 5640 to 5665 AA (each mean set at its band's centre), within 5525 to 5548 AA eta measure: 5546.5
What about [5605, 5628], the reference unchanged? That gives 5609.0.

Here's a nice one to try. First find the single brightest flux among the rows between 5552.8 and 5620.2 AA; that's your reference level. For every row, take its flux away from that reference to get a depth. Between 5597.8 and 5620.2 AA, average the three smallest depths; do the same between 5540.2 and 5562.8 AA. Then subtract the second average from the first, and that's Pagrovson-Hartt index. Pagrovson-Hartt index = -0.30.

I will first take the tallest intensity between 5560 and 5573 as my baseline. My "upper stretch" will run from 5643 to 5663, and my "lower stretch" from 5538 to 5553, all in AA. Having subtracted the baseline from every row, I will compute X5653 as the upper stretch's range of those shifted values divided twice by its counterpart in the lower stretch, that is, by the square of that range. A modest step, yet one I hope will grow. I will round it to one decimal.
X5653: 4.4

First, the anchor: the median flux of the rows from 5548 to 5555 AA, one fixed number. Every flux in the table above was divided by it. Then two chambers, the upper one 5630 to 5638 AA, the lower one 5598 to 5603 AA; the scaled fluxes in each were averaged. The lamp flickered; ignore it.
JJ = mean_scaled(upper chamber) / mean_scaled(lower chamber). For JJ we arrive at 0.99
